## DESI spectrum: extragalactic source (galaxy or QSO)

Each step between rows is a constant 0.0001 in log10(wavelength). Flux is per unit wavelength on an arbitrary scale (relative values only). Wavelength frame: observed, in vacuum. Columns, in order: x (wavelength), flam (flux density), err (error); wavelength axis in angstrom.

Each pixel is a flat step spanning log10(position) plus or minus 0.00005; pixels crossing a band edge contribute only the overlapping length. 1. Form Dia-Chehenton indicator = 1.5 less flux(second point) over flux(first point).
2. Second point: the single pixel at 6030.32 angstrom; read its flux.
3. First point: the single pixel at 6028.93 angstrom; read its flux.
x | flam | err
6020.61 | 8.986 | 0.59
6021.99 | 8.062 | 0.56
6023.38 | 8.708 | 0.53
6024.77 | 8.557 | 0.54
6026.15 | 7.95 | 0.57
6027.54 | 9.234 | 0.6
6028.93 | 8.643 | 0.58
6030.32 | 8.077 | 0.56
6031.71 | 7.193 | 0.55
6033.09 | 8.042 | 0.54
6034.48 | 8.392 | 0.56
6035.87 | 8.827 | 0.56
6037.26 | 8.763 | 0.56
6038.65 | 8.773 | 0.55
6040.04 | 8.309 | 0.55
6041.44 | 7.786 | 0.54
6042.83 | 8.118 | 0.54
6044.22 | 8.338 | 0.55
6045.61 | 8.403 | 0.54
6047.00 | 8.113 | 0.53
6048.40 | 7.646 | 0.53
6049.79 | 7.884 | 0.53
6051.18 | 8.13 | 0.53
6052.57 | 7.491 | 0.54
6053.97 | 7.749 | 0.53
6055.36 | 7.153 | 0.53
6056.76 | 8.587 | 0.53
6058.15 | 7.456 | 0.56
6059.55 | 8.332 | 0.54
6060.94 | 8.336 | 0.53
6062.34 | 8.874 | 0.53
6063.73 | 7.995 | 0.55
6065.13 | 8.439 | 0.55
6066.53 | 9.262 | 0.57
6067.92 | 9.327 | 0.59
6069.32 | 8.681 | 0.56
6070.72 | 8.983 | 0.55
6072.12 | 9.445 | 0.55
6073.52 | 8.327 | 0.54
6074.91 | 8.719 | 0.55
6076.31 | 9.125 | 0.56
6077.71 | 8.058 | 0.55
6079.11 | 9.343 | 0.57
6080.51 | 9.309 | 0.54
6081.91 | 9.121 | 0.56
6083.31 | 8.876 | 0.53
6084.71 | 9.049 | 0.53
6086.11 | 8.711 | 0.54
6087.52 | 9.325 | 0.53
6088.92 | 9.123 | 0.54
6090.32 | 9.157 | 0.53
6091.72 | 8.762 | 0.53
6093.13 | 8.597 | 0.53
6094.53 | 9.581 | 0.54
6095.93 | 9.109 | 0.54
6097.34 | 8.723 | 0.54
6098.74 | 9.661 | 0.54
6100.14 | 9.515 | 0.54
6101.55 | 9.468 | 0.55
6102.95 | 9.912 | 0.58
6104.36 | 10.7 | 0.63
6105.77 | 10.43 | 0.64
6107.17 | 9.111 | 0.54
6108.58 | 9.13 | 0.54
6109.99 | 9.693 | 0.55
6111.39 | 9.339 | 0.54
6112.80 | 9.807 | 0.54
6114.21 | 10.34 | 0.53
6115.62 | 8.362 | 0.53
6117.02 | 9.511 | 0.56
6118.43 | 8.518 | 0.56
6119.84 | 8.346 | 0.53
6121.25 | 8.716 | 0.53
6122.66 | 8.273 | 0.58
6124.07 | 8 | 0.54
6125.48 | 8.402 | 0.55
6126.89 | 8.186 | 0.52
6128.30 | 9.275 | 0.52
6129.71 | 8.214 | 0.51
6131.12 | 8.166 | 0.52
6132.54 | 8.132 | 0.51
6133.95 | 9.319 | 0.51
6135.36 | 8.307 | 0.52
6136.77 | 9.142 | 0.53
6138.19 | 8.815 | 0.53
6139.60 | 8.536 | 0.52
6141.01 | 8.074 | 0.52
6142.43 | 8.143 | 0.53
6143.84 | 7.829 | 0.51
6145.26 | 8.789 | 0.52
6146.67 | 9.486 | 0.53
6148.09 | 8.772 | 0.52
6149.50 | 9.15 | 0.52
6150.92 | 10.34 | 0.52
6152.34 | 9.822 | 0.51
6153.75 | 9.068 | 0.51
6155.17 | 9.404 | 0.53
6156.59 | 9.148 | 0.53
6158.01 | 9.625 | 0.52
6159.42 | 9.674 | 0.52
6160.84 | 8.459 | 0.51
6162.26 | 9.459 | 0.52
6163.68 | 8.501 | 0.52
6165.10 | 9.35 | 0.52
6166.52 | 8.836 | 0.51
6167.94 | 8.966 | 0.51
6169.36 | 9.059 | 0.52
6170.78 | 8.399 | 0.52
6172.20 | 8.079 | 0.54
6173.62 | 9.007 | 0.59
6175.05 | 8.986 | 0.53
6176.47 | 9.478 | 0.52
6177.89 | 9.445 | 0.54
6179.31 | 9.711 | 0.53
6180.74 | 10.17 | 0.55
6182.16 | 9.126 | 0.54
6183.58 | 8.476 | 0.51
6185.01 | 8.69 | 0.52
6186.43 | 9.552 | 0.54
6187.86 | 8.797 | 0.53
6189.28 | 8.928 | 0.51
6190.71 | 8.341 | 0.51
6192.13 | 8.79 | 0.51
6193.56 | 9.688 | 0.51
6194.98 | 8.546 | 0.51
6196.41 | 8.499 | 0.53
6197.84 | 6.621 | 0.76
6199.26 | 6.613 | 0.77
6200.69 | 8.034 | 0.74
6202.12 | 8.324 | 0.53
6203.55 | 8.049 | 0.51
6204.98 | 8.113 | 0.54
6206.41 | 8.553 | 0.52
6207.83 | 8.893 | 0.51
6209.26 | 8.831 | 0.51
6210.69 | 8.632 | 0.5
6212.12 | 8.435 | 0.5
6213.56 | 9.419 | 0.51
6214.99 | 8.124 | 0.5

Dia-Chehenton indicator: 0.57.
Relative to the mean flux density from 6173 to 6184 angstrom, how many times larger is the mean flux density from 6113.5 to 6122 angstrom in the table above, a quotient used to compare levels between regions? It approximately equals 0.96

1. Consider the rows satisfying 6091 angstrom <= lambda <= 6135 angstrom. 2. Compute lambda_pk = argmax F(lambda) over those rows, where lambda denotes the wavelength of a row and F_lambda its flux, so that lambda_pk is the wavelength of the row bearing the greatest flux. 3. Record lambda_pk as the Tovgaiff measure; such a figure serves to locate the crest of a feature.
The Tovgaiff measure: 6104.36 angstrom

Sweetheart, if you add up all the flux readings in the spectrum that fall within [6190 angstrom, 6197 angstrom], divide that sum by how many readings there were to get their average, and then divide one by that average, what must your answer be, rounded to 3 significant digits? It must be 0.114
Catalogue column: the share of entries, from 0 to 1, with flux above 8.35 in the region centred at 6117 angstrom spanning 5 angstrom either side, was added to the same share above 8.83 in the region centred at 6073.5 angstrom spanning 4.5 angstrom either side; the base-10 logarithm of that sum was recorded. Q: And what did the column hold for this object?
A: 0.11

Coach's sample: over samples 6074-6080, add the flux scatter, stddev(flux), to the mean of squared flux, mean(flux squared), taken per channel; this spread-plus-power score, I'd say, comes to 78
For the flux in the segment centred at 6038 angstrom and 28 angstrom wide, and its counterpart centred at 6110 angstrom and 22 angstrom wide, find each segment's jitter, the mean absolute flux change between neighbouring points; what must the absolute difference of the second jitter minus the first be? 0.20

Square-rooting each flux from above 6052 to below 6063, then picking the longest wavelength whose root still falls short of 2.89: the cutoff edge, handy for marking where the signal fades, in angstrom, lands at 6060.94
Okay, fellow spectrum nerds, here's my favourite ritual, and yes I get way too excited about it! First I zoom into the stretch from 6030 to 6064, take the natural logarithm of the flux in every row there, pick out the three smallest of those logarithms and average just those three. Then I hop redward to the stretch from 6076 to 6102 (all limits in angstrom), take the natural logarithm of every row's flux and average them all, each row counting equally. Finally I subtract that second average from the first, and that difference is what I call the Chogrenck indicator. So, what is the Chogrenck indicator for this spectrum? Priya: -0.22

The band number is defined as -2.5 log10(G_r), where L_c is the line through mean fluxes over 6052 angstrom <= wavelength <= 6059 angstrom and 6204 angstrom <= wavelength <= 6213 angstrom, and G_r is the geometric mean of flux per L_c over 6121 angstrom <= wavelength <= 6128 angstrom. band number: -0.030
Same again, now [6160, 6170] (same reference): -0.078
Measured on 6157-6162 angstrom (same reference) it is -0.117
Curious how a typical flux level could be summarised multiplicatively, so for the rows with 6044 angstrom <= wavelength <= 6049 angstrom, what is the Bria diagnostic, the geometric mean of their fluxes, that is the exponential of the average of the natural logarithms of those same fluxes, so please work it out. 8.1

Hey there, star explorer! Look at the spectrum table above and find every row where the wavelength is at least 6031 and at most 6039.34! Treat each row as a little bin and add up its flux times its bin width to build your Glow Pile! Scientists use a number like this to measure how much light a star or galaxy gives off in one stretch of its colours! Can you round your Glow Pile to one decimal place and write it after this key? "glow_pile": 69.5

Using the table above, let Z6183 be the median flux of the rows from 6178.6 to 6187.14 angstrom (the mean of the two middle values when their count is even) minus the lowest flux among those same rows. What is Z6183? 0.9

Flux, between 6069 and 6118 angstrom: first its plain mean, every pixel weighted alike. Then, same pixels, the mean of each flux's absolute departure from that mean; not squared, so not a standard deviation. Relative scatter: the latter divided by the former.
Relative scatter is 0.048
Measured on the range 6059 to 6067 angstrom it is 0.041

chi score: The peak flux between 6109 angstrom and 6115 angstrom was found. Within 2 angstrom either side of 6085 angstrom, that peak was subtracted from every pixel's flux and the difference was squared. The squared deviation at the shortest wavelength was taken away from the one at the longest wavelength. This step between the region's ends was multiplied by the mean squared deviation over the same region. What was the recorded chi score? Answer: 1.1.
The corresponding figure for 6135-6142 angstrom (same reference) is 3.3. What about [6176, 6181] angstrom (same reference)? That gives -0.4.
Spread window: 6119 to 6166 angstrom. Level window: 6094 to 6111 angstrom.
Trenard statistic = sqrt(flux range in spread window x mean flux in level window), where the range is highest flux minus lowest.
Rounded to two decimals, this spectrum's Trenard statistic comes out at 4.91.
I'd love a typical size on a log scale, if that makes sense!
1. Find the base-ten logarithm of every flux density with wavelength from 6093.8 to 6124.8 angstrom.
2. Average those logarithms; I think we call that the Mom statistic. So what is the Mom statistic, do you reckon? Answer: 0.97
